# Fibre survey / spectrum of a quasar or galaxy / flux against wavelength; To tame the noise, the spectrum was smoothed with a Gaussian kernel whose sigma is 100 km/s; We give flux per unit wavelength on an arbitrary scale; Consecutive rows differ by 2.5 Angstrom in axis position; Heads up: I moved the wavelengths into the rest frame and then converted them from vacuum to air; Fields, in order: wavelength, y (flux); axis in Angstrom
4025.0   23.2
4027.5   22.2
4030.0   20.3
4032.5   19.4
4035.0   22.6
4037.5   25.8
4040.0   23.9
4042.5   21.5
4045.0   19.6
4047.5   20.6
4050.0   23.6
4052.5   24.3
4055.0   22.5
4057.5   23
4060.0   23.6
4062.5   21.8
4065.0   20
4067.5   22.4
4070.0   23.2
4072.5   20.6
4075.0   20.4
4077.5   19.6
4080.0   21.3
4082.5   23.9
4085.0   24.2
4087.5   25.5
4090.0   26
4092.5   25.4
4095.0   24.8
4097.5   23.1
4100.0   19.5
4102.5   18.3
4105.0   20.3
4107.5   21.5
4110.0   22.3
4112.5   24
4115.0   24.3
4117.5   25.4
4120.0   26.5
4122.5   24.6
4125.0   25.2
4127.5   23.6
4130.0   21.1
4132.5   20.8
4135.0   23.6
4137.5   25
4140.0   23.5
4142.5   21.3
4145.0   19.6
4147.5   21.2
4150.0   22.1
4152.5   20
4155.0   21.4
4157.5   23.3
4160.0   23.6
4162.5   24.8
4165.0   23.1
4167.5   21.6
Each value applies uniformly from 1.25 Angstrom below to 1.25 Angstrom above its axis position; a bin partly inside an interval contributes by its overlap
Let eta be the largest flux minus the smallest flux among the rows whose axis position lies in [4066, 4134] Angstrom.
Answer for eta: 8.20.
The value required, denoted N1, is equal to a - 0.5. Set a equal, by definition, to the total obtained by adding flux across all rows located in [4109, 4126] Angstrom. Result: 172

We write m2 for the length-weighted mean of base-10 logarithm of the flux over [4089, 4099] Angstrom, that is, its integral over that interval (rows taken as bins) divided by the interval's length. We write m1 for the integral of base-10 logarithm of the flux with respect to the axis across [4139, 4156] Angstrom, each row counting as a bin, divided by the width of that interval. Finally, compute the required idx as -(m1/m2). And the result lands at -0.95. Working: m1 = 1.33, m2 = 1.391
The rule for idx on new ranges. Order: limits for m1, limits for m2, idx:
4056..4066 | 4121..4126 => -0.96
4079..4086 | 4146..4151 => -1.02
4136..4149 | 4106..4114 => -0.99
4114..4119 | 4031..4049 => -1.04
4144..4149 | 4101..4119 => -0.97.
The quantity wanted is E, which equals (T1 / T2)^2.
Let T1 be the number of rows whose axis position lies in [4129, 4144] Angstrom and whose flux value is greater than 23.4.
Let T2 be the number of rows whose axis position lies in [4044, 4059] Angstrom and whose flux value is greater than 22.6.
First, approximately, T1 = 3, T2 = 3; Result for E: 1.0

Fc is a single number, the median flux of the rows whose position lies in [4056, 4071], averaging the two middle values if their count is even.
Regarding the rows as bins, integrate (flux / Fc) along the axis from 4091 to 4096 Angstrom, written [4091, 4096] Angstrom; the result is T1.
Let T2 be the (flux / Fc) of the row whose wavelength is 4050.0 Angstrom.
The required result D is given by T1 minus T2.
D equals 5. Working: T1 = 5.5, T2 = 1.04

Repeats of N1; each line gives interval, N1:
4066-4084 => 151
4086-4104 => 162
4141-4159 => 148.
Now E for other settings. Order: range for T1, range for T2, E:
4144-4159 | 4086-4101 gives 0.0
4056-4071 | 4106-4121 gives 0.1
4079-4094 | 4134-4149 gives 2.8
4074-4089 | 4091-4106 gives 1.0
